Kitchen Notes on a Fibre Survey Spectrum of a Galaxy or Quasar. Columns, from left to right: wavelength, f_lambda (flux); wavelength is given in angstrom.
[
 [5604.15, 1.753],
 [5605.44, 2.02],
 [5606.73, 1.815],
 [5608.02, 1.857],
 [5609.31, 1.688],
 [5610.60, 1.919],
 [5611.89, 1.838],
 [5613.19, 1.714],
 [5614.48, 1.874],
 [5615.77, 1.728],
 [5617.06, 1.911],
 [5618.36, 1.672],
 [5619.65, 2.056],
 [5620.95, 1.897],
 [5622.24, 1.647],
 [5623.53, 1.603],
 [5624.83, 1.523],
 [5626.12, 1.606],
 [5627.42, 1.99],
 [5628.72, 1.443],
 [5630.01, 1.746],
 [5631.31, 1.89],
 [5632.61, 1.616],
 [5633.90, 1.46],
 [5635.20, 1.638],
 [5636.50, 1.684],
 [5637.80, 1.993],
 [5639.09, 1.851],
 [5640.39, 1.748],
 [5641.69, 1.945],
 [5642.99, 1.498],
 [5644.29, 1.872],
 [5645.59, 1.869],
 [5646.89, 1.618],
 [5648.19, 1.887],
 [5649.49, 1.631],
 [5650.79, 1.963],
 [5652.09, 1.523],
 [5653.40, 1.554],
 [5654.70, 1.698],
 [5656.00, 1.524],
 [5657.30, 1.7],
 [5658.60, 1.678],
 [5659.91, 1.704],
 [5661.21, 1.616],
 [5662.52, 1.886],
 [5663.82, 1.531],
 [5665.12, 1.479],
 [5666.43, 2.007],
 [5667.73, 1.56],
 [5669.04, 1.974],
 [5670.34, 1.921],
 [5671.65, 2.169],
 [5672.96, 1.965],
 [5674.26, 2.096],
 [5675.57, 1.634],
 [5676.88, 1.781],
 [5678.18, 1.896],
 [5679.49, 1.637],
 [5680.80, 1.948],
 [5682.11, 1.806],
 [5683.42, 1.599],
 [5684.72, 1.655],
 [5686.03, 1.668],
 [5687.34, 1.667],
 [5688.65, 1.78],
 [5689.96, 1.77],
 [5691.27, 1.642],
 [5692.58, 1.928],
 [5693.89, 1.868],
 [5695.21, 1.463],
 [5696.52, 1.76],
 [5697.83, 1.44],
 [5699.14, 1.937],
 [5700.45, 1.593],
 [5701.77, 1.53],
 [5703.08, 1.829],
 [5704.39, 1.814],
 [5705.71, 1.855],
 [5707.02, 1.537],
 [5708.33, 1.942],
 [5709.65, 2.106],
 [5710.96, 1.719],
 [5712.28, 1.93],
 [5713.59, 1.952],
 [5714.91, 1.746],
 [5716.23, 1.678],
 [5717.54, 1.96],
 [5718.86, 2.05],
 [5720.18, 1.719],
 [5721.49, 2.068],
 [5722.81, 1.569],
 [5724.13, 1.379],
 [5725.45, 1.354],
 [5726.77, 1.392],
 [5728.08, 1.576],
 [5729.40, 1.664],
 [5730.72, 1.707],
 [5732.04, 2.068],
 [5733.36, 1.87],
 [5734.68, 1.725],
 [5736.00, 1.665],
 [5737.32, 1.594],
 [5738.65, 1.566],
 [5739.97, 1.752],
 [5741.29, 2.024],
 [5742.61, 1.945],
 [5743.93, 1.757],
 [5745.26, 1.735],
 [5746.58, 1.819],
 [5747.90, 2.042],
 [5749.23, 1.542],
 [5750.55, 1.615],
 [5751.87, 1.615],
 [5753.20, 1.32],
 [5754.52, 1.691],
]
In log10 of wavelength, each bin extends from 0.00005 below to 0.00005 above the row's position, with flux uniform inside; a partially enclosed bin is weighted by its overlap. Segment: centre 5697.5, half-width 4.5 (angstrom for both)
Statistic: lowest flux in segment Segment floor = 1.44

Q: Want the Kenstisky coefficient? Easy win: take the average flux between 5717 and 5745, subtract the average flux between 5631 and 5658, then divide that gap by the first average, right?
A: 0.01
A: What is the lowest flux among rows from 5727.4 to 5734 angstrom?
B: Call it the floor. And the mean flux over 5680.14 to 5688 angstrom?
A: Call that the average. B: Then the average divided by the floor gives 1.09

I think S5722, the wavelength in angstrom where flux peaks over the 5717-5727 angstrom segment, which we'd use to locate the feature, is 5721.49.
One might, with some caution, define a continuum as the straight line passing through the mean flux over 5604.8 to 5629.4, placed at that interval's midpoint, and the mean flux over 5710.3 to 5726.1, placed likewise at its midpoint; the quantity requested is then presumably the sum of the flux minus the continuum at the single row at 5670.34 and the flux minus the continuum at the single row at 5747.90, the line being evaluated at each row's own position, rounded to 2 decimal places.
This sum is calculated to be 0.44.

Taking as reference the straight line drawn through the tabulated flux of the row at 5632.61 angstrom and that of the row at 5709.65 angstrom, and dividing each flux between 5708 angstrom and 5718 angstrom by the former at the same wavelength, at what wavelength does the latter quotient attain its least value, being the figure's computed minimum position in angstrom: 5716.23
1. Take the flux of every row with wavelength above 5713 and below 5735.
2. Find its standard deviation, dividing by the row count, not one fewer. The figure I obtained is 0.229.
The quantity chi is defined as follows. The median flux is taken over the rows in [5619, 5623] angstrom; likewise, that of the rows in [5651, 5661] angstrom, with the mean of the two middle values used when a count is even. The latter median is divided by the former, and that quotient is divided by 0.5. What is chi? 1.77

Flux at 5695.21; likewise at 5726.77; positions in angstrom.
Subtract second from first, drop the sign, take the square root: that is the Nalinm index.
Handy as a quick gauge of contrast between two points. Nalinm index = 0.27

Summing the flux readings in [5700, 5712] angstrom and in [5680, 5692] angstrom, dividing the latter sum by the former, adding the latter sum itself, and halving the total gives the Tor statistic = 8.26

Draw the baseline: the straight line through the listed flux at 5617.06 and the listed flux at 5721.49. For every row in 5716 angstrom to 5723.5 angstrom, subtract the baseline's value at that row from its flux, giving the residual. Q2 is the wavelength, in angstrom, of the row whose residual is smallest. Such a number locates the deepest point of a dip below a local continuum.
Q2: 5722.81 angstrom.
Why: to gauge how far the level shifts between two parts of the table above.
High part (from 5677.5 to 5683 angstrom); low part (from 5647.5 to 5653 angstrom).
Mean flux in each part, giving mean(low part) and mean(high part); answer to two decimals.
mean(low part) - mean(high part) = -0.07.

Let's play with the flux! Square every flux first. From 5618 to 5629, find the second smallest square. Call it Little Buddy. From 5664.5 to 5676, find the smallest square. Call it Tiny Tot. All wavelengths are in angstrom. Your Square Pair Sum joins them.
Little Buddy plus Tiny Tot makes 4.51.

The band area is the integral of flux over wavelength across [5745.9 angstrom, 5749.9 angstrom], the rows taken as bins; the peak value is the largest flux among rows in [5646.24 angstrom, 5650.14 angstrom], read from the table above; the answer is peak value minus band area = -5.3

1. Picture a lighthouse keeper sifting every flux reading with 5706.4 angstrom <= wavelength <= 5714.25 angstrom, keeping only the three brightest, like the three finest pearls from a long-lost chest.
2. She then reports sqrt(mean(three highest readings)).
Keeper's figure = 1.41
